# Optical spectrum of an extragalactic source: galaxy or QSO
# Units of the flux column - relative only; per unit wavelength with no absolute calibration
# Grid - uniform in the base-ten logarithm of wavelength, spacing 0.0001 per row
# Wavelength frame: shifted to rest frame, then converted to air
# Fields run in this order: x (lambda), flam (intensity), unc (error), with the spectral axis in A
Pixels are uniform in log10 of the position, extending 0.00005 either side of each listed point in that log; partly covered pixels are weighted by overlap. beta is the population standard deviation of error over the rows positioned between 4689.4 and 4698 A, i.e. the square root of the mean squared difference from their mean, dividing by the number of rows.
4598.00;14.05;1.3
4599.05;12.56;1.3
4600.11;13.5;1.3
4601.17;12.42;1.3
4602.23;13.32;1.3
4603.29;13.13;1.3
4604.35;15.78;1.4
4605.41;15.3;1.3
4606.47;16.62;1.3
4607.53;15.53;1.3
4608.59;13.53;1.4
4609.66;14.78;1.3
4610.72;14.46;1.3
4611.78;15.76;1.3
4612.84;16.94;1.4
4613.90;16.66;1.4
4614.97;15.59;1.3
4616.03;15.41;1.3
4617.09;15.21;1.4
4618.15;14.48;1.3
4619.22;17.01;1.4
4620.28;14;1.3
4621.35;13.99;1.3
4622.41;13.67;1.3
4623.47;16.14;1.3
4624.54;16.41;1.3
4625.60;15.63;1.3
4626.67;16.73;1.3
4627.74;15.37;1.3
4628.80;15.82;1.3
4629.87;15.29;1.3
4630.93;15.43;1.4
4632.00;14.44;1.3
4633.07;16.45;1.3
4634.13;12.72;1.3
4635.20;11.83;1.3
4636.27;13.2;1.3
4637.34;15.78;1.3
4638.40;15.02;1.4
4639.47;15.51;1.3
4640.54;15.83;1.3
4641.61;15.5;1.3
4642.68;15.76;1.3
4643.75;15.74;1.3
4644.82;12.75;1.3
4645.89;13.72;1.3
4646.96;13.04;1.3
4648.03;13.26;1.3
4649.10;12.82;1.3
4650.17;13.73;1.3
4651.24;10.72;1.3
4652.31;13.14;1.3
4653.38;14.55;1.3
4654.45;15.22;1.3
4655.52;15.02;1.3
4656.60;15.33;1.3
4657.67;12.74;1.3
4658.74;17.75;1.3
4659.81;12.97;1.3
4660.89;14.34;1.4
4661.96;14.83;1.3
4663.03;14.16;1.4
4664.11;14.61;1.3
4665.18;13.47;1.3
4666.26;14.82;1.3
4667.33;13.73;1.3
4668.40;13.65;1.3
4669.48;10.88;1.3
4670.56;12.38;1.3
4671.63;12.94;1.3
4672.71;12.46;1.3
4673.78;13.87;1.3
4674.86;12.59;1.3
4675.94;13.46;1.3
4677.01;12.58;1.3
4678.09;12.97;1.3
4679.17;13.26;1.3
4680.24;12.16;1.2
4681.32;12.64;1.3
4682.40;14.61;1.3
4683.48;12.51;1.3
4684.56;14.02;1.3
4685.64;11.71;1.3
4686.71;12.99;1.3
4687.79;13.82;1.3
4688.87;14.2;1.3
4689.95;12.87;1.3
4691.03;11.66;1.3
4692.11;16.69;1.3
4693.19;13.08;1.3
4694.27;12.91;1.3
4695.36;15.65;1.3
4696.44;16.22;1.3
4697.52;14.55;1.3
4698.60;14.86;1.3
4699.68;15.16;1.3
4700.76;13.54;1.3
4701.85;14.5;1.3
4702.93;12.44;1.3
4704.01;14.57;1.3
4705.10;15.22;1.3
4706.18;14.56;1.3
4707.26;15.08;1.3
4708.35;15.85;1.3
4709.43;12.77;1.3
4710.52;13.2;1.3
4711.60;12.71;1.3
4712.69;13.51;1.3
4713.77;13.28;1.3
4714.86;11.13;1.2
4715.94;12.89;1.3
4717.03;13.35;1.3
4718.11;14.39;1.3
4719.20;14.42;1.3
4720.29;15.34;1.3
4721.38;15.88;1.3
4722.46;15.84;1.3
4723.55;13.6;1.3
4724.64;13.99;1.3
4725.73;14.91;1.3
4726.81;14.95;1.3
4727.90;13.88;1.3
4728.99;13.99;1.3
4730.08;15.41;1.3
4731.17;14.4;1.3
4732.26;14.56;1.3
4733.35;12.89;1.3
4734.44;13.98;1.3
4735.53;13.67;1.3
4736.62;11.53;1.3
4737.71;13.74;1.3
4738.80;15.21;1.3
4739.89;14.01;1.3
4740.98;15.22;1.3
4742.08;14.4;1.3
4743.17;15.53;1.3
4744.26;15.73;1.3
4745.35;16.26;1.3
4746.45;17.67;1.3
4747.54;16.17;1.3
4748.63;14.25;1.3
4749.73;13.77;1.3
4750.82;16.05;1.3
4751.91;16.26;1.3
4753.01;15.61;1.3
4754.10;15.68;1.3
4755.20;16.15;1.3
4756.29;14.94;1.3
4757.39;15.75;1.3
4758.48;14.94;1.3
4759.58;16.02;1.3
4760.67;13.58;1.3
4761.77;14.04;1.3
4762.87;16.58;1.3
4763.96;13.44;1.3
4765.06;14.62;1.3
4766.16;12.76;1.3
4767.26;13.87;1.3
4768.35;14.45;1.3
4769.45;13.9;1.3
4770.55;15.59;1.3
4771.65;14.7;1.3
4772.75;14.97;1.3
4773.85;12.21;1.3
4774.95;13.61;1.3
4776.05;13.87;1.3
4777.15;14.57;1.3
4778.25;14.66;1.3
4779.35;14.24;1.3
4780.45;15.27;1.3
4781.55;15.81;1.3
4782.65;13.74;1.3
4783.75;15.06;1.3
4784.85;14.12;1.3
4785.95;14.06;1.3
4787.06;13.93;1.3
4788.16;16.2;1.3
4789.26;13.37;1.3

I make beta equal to 0.000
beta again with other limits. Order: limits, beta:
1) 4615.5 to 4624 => 0.043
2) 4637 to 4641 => 0.043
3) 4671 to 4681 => 0.031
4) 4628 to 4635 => 0.037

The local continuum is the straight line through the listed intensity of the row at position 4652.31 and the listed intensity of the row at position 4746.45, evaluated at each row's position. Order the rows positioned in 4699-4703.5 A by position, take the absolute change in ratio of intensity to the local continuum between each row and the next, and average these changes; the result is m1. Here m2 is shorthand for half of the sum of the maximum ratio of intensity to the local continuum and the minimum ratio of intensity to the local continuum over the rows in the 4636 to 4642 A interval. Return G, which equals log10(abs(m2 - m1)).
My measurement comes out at 0.03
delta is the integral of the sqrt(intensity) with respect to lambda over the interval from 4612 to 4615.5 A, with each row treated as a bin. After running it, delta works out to 14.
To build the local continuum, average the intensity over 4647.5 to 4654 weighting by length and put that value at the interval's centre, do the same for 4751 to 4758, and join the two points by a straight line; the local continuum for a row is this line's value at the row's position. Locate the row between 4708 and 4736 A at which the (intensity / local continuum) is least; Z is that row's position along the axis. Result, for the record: 4714.86 A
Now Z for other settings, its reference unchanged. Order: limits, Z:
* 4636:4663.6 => 4651.24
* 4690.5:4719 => 4714.86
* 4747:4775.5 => 4773.85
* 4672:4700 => 4691.03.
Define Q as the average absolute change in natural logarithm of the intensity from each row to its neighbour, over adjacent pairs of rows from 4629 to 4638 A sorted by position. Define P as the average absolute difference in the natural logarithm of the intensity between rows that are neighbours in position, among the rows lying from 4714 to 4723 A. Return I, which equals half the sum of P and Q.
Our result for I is 0.084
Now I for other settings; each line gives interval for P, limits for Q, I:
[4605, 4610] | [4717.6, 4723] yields 0.060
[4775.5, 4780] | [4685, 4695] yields 0.077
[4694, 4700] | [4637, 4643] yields 0.052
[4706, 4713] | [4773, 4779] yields 0.059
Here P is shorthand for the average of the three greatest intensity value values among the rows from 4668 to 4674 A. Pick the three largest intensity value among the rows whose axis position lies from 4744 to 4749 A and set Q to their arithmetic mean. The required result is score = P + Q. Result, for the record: 30.2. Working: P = 13.5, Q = 16.7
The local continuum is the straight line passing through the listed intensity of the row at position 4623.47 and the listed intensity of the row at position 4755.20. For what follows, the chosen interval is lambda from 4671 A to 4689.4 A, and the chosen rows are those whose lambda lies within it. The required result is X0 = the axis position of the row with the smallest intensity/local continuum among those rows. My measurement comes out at 4685.64 A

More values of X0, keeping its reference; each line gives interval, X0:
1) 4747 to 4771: 4766.16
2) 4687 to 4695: 4691.03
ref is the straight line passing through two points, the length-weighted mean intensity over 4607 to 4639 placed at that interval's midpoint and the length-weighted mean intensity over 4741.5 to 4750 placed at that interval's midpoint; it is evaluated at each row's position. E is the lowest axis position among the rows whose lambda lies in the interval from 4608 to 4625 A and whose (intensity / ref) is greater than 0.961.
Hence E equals 4609.66 A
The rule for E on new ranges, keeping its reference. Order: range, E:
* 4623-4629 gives 4623.47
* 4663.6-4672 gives 4666.26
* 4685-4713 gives 4692.11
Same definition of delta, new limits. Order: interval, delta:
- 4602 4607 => 19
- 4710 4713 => 11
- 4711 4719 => 29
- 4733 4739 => 22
